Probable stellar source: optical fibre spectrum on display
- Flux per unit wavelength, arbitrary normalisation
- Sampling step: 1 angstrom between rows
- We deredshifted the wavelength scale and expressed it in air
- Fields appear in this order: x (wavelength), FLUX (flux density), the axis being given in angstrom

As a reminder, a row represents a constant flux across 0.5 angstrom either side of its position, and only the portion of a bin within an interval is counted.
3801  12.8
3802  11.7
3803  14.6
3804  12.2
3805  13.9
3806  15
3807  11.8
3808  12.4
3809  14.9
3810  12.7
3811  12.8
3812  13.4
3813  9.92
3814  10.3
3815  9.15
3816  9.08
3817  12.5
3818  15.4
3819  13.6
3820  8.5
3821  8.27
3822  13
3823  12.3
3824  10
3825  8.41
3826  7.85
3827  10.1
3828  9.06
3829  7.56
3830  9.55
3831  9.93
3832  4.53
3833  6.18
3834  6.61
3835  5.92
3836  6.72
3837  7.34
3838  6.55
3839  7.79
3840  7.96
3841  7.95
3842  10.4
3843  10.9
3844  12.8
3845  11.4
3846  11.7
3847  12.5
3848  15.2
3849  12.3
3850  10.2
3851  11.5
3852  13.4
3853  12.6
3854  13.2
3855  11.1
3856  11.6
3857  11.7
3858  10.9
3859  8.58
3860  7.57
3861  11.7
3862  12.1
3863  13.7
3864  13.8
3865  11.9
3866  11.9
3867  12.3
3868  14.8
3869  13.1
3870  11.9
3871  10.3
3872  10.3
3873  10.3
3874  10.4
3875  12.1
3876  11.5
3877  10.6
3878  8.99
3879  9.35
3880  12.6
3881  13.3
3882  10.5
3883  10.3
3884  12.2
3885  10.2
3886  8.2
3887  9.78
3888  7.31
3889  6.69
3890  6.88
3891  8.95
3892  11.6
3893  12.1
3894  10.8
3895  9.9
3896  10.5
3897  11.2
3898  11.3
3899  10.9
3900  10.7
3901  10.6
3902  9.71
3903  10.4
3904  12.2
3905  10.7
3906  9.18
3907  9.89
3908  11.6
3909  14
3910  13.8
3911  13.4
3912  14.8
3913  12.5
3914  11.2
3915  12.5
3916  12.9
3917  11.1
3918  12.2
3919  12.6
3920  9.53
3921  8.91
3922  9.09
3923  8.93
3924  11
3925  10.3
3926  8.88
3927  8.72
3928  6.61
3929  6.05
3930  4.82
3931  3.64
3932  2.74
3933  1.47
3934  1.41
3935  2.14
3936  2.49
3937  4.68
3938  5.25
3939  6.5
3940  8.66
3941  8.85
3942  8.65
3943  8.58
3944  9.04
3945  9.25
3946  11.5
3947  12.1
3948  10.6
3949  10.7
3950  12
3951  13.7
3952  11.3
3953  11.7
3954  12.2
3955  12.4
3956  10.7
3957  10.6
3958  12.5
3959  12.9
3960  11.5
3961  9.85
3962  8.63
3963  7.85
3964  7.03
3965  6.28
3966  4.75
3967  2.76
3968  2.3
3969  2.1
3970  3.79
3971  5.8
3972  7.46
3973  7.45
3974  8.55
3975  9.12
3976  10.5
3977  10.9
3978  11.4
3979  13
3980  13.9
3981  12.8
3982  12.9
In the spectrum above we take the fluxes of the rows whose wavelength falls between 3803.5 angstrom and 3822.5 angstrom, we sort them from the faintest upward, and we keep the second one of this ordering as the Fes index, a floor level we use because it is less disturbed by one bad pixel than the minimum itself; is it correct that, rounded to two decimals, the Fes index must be 8.50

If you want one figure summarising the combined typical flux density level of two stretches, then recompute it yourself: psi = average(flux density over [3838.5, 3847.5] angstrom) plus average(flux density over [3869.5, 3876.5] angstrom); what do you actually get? 21.3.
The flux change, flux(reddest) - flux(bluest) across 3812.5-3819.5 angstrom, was 3.7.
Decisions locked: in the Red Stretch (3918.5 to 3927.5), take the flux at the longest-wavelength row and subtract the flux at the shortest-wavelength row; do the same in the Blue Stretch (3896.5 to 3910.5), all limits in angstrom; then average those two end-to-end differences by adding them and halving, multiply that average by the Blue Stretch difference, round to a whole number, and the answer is -2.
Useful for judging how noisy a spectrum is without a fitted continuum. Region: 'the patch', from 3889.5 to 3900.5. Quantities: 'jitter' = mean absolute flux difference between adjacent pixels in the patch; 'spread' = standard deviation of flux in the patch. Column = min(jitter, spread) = 0.94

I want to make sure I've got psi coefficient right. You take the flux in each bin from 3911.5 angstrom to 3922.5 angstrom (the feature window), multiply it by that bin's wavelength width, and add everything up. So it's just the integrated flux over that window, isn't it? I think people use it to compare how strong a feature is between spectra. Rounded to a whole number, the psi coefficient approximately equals 127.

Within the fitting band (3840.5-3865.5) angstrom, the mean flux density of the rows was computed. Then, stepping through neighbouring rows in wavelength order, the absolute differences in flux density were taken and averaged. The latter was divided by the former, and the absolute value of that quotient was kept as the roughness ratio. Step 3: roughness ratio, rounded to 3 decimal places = 0.124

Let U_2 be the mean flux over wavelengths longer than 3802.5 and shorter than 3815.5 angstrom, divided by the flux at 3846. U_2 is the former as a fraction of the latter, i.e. 1.1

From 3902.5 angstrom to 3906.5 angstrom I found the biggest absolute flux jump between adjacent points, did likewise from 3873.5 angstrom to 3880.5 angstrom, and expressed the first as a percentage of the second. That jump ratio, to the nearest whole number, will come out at 55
